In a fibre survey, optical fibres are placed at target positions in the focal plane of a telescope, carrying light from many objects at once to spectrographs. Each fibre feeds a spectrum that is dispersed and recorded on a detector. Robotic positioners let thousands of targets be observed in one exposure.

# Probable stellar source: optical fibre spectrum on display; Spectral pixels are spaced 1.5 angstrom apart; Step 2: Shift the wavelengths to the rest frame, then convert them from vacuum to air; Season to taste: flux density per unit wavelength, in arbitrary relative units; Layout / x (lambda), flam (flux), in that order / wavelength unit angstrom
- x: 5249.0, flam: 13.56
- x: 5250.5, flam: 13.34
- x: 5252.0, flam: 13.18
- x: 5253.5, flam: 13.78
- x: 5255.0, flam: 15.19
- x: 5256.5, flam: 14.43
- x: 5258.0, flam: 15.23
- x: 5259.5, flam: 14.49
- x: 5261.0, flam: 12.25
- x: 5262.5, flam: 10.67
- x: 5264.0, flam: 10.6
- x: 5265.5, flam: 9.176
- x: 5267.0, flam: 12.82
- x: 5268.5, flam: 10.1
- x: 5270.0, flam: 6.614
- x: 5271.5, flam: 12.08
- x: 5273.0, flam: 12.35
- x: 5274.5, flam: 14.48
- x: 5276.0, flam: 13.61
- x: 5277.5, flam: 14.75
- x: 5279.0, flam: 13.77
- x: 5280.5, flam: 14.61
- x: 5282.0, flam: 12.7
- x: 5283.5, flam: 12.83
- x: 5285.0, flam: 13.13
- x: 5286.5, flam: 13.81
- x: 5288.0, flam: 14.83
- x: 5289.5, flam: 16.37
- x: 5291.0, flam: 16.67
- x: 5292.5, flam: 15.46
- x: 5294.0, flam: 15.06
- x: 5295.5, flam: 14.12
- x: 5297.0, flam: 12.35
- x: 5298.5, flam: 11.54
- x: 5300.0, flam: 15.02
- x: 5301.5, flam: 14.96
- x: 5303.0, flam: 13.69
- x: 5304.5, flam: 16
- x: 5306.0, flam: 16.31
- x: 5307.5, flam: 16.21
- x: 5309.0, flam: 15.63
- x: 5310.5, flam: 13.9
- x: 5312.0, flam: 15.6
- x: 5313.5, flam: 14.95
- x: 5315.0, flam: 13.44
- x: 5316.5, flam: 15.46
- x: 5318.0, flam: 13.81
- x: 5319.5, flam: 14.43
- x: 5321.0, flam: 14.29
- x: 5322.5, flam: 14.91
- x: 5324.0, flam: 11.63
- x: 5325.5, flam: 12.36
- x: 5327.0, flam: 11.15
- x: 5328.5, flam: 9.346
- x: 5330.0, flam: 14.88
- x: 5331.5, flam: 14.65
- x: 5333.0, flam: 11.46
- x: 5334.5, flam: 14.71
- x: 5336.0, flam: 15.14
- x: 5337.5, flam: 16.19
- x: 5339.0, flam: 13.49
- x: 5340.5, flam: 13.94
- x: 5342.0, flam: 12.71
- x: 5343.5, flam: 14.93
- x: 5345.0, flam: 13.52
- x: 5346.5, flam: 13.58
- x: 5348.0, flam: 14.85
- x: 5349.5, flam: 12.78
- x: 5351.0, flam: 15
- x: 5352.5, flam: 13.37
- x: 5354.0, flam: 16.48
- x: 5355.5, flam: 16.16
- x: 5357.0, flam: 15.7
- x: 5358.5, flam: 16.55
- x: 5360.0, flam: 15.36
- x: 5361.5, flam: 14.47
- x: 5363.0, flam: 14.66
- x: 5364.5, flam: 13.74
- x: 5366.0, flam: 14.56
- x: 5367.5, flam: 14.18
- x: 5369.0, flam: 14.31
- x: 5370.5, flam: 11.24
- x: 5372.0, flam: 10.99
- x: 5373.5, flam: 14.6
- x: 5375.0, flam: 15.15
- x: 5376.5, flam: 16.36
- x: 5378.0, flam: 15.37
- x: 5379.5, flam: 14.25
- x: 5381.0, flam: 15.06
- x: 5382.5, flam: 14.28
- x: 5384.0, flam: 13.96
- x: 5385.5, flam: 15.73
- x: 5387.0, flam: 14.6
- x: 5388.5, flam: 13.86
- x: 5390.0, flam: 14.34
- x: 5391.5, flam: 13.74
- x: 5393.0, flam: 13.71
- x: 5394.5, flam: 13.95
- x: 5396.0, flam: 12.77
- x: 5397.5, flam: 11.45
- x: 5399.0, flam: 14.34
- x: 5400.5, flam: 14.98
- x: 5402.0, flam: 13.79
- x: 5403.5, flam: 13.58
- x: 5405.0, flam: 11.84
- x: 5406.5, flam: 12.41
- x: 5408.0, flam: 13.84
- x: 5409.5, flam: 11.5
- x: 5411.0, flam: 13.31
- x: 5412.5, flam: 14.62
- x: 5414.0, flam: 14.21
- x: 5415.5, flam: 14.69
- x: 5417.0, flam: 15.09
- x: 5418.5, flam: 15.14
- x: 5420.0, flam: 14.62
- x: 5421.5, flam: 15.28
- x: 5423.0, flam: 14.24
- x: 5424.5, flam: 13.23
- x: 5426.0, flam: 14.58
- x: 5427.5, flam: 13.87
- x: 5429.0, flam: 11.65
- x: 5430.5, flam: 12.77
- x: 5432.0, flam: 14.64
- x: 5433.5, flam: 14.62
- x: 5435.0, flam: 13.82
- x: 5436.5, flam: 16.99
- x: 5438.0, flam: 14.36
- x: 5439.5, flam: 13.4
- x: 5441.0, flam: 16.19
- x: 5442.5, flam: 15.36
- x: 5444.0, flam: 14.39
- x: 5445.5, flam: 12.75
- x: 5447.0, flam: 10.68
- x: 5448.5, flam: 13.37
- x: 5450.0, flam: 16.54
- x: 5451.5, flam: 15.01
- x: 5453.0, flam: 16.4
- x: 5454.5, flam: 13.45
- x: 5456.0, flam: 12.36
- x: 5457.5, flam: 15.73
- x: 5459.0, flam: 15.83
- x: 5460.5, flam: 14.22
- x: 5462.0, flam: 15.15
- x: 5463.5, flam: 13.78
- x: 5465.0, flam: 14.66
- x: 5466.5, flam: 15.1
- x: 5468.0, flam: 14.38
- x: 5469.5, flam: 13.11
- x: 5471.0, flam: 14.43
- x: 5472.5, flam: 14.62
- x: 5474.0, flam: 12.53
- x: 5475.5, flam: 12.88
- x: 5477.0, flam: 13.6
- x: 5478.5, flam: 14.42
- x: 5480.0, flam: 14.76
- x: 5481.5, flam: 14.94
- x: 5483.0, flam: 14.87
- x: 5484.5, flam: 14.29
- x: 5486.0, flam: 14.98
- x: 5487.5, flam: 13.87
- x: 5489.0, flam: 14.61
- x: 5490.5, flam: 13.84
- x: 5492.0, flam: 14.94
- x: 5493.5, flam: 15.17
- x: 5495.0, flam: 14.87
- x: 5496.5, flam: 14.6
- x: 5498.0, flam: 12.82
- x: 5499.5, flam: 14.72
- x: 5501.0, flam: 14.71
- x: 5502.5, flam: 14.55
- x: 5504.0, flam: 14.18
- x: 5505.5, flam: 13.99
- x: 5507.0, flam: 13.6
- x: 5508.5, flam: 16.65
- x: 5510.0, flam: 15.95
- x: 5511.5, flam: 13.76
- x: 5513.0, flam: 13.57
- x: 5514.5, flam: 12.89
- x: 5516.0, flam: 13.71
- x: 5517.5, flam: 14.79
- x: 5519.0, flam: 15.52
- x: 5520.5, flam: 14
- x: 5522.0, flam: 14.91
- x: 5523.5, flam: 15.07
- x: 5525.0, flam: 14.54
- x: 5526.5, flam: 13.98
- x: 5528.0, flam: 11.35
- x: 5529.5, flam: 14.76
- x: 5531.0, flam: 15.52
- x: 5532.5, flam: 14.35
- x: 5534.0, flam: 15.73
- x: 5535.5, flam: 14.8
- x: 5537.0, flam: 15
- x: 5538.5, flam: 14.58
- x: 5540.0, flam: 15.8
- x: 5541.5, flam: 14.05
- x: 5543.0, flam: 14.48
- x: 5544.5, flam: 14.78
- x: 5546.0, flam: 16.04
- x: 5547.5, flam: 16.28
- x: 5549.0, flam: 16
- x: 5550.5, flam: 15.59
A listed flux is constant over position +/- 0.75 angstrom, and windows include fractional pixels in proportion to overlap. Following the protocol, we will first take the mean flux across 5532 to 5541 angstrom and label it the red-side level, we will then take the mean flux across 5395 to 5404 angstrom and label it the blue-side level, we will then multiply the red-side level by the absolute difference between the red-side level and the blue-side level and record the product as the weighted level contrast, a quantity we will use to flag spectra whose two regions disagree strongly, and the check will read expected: 23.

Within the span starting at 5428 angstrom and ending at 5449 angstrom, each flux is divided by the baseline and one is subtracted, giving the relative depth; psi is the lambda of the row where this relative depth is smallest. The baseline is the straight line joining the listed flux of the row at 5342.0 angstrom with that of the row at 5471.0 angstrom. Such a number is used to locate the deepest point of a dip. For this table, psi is 5447.0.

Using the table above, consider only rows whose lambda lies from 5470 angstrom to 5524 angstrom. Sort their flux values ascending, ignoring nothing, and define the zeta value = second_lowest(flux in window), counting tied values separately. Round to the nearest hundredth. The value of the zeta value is 12.82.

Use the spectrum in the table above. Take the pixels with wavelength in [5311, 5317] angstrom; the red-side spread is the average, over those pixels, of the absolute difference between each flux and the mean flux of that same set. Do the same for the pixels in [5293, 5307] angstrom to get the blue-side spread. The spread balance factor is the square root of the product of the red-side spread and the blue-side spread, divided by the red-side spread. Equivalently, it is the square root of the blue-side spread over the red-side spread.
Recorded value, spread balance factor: 1.3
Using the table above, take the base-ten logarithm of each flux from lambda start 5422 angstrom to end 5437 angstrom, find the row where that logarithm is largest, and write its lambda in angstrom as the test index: 5436.5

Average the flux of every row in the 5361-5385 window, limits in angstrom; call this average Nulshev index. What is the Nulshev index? 14.2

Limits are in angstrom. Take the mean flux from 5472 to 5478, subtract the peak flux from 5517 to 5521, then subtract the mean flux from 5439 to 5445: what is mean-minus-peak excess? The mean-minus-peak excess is -16.9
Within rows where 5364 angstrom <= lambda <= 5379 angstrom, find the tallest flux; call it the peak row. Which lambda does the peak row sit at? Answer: 5376.5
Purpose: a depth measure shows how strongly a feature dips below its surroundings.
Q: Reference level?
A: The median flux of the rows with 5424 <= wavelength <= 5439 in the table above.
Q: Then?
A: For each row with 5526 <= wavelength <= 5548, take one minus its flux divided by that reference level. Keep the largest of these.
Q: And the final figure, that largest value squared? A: 0.04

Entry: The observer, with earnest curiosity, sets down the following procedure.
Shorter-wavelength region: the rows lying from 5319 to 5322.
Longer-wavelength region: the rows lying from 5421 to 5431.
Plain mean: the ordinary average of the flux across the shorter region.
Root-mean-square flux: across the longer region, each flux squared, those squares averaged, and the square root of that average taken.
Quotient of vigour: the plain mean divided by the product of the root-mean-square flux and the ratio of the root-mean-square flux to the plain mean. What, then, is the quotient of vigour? 1.10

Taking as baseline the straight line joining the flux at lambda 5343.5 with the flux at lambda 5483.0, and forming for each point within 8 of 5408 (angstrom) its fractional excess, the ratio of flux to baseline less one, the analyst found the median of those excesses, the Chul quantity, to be -0.075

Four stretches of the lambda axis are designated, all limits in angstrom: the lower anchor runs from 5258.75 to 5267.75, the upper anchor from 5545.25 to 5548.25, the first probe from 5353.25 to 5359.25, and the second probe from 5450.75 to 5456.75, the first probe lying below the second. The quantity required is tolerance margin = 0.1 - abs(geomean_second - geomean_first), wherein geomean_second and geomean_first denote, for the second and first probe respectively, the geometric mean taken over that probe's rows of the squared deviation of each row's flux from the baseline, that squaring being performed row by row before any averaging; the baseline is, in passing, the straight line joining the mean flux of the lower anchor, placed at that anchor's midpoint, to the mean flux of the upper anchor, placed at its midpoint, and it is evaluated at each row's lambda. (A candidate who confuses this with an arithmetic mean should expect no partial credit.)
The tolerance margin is -8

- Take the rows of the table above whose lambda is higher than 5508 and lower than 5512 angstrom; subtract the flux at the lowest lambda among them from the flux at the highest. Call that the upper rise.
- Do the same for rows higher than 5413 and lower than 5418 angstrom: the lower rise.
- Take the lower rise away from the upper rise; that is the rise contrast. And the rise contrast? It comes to -3.8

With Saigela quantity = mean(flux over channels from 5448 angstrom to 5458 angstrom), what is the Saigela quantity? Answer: 14.7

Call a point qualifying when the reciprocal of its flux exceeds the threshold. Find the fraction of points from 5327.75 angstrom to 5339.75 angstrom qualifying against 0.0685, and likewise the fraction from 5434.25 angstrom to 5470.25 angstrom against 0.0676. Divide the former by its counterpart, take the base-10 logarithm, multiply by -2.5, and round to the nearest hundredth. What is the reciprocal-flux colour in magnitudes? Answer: 0.48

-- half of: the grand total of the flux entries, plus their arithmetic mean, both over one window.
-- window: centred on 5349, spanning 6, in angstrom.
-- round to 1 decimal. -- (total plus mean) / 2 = 35.1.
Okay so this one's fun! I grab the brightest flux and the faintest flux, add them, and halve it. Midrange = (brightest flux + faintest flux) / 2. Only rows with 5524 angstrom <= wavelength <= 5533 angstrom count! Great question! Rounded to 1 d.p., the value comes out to 13.4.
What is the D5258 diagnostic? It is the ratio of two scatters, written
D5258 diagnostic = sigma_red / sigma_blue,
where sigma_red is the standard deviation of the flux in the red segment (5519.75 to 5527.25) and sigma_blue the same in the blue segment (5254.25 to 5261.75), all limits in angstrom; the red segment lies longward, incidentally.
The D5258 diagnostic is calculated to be 0.41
